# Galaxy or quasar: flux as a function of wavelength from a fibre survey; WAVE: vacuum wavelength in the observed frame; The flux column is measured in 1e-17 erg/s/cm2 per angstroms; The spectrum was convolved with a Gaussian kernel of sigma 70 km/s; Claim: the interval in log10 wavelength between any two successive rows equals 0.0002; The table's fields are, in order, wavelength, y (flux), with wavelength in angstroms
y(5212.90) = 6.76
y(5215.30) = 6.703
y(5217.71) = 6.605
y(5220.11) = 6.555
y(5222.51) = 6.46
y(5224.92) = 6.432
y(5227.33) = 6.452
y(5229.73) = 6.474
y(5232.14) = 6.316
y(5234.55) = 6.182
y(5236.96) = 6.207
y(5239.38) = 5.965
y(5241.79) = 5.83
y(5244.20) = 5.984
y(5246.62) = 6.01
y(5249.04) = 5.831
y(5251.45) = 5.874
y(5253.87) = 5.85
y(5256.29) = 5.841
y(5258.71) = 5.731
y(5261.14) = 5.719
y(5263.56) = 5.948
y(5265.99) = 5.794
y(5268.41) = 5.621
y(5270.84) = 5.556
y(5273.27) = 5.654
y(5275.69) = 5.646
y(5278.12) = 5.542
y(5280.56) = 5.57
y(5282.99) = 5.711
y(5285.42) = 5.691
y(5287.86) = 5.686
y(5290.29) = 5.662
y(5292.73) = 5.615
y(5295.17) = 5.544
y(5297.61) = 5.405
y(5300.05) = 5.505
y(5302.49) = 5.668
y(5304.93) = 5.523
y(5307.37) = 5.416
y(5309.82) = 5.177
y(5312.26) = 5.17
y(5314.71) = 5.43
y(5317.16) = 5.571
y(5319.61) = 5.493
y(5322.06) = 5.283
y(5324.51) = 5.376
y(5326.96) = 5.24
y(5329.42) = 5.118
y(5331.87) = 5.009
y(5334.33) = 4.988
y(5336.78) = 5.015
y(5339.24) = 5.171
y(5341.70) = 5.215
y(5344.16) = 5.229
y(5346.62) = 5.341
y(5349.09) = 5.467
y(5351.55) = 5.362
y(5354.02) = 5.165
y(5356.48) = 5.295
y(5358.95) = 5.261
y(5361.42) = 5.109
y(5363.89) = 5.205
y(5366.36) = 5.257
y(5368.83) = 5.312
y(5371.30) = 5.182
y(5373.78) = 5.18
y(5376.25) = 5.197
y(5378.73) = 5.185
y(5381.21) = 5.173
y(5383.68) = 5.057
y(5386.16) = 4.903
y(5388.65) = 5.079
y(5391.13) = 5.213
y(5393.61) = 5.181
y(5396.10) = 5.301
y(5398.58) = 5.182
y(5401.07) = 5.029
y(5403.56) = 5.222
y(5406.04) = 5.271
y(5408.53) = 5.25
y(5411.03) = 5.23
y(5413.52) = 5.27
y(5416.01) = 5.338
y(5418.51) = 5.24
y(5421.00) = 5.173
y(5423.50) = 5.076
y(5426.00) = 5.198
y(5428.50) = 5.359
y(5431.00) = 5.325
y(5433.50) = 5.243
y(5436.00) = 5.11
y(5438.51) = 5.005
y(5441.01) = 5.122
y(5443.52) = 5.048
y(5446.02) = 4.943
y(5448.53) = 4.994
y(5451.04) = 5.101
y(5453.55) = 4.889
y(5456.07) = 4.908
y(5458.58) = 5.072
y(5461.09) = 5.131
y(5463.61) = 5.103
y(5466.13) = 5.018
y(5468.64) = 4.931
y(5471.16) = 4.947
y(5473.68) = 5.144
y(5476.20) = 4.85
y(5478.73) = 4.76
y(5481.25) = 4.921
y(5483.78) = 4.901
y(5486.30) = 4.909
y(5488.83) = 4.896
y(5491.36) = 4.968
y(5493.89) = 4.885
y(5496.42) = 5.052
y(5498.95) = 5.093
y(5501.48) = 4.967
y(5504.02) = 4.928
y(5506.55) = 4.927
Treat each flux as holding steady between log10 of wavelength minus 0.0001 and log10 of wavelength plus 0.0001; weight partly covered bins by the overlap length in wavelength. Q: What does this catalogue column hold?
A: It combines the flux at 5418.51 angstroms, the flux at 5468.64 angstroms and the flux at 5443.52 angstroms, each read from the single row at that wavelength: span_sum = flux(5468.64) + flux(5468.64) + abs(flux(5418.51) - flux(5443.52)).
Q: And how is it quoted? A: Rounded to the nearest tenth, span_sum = 10.1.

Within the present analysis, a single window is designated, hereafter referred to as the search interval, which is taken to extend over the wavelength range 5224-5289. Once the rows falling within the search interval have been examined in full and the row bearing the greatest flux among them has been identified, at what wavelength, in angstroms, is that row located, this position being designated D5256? 5229.73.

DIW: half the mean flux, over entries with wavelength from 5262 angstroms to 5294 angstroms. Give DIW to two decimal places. 2.83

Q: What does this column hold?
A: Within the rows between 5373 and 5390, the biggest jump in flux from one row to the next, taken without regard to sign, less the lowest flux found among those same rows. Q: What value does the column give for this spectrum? -4.73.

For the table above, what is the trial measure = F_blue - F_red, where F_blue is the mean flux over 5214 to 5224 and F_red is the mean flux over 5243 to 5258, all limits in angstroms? 0.7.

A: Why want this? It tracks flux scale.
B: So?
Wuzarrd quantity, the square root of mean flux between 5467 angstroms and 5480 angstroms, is 2.22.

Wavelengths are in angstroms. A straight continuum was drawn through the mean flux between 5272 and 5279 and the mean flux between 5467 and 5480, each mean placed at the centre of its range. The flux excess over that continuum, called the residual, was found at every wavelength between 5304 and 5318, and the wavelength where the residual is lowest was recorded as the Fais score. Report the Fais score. 5309.82 angstroms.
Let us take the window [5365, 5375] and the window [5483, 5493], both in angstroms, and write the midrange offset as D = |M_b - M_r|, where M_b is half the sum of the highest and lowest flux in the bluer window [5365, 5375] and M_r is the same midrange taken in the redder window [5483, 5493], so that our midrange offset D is 0.31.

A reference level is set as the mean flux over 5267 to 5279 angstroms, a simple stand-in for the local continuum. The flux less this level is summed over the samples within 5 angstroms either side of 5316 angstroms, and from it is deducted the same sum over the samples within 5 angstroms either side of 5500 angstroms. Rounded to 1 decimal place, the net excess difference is 1.6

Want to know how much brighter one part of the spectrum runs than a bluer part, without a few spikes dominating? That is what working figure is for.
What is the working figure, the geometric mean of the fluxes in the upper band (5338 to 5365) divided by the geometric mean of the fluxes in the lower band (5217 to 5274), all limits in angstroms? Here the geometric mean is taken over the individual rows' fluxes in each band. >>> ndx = 0.87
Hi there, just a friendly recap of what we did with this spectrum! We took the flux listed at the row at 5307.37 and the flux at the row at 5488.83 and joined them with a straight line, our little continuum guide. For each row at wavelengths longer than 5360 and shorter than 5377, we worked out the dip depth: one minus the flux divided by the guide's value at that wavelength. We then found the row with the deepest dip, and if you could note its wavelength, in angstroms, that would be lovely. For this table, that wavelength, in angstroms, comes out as 5361.42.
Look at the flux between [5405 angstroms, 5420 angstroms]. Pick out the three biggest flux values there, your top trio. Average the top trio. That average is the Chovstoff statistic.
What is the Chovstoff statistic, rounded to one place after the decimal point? 5.3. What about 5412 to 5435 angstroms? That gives 5.3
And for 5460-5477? 5.1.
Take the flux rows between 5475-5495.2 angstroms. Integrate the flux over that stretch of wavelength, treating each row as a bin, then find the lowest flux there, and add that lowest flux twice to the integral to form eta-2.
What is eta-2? 108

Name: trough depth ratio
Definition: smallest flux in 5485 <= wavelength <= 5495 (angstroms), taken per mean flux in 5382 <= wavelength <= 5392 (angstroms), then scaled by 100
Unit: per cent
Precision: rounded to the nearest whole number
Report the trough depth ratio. 96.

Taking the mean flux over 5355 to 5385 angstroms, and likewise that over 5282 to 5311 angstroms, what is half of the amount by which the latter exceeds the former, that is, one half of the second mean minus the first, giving 0.17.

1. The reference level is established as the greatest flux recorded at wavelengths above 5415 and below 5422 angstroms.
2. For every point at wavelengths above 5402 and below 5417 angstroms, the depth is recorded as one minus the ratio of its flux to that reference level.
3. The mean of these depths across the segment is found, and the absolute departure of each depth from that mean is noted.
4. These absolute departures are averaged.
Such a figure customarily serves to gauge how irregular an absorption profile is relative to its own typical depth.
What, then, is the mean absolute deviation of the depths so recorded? 0.006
